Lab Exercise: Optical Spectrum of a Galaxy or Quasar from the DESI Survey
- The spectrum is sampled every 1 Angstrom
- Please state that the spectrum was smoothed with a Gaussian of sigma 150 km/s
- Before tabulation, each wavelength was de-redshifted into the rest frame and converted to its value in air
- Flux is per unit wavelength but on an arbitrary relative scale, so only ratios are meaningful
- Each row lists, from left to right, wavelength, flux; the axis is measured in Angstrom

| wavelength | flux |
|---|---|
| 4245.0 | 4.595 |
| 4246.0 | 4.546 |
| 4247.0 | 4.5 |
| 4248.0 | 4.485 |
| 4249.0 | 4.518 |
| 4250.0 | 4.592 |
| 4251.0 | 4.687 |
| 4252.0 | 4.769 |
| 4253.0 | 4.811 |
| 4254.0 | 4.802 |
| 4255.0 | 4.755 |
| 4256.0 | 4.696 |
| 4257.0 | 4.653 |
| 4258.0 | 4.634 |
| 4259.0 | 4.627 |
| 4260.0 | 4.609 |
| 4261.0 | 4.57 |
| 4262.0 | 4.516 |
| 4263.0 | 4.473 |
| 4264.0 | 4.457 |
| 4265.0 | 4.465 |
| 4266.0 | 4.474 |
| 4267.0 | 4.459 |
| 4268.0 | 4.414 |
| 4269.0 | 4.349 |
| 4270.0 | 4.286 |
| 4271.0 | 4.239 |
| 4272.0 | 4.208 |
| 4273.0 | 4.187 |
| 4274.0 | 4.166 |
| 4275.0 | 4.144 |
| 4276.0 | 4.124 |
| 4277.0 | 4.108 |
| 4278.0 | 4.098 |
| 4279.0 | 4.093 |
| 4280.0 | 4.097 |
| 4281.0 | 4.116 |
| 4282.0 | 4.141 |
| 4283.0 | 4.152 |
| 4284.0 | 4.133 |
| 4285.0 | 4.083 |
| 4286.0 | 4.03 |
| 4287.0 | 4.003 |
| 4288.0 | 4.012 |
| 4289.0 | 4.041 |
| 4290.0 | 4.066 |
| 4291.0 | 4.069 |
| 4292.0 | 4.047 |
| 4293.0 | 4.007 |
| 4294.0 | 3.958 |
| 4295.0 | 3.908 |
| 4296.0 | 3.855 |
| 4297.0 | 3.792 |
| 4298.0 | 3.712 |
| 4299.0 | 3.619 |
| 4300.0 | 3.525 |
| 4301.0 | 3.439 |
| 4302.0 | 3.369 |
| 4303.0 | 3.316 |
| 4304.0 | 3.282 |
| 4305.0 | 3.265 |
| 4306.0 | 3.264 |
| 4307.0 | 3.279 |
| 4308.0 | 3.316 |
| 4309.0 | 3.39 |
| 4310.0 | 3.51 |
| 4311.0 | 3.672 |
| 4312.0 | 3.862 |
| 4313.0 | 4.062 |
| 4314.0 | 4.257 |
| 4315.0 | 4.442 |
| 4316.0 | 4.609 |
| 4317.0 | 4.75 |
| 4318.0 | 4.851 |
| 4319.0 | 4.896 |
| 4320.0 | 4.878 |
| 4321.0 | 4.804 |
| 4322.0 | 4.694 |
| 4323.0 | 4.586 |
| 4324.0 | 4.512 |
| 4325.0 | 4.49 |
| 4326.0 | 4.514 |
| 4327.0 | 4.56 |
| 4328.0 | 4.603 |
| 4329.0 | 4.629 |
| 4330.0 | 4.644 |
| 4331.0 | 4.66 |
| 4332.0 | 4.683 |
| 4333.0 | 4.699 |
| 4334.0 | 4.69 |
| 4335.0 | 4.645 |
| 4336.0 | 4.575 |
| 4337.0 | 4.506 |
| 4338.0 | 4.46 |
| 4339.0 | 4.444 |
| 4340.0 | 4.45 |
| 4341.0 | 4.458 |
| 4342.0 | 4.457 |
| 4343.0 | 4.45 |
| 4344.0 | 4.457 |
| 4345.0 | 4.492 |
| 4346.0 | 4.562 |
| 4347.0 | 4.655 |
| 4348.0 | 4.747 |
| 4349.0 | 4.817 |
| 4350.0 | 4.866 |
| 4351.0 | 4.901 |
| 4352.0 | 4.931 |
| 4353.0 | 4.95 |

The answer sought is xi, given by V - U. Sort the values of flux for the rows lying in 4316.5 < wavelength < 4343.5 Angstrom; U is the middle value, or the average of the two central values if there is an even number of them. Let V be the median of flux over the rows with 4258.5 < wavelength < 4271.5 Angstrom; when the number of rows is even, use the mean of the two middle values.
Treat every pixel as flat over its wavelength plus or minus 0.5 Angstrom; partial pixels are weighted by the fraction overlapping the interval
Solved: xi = -0.1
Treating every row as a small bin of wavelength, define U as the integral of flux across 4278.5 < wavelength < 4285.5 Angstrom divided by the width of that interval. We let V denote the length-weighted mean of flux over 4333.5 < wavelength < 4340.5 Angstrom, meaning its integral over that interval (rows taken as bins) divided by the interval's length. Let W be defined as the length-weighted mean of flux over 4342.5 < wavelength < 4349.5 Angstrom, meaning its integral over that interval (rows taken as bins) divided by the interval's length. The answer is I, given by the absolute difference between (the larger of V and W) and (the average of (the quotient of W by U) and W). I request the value 1.74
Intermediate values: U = 4.12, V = 4.5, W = 4.60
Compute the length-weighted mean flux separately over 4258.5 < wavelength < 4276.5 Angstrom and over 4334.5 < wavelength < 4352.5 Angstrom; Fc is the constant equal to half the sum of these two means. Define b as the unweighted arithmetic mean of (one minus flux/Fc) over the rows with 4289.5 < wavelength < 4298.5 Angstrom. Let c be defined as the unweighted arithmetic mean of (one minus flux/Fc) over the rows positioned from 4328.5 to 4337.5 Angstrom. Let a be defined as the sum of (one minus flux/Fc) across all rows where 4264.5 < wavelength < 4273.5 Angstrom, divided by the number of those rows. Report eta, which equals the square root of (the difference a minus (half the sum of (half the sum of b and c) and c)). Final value 0.16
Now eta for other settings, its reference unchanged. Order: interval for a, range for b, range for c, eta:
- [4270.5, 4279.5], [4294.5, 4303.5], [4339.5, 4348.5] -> 0.18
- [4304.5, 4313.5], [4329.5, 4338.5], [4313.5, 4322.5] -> 0.51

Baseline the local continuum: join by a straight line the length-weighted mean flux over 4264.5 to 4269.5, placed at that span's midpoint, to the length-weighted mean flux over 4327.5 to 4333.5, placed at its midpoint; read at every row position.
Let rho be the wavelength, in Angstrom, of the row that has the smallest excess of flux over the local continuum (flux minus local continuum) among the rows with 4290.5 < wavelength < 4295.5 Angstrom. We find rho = 4295.0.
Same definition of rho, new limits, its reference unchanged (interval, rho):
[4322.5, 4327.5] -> 4325.0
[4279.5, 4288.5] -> 4287.0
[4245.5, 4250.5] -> 4248.0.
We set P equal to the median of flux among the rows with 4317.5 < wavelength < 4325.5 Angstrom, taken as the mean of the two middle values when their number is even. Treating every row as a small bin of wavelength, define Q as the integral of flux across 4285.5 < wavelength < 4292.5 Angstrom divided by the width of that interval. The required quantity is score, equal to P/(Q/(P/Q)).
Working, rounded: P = 4.75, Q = 4.04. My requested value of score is 1.4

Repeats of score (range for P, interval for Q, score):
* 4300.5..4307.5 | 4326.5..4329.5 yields 0.5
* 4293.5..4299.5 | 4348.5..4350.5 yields 0.6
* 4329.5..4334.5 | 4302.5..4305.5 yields 2.0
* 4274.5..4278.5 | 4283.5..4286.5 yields 1.0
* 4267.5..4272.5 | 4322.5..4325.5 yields 0.9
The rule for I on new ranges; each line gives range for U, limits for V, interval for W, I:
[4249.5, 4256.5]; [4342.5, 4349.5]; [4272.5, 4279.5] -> 2.09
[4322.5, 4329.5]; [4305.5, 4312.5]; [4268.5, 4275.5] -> 1.65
